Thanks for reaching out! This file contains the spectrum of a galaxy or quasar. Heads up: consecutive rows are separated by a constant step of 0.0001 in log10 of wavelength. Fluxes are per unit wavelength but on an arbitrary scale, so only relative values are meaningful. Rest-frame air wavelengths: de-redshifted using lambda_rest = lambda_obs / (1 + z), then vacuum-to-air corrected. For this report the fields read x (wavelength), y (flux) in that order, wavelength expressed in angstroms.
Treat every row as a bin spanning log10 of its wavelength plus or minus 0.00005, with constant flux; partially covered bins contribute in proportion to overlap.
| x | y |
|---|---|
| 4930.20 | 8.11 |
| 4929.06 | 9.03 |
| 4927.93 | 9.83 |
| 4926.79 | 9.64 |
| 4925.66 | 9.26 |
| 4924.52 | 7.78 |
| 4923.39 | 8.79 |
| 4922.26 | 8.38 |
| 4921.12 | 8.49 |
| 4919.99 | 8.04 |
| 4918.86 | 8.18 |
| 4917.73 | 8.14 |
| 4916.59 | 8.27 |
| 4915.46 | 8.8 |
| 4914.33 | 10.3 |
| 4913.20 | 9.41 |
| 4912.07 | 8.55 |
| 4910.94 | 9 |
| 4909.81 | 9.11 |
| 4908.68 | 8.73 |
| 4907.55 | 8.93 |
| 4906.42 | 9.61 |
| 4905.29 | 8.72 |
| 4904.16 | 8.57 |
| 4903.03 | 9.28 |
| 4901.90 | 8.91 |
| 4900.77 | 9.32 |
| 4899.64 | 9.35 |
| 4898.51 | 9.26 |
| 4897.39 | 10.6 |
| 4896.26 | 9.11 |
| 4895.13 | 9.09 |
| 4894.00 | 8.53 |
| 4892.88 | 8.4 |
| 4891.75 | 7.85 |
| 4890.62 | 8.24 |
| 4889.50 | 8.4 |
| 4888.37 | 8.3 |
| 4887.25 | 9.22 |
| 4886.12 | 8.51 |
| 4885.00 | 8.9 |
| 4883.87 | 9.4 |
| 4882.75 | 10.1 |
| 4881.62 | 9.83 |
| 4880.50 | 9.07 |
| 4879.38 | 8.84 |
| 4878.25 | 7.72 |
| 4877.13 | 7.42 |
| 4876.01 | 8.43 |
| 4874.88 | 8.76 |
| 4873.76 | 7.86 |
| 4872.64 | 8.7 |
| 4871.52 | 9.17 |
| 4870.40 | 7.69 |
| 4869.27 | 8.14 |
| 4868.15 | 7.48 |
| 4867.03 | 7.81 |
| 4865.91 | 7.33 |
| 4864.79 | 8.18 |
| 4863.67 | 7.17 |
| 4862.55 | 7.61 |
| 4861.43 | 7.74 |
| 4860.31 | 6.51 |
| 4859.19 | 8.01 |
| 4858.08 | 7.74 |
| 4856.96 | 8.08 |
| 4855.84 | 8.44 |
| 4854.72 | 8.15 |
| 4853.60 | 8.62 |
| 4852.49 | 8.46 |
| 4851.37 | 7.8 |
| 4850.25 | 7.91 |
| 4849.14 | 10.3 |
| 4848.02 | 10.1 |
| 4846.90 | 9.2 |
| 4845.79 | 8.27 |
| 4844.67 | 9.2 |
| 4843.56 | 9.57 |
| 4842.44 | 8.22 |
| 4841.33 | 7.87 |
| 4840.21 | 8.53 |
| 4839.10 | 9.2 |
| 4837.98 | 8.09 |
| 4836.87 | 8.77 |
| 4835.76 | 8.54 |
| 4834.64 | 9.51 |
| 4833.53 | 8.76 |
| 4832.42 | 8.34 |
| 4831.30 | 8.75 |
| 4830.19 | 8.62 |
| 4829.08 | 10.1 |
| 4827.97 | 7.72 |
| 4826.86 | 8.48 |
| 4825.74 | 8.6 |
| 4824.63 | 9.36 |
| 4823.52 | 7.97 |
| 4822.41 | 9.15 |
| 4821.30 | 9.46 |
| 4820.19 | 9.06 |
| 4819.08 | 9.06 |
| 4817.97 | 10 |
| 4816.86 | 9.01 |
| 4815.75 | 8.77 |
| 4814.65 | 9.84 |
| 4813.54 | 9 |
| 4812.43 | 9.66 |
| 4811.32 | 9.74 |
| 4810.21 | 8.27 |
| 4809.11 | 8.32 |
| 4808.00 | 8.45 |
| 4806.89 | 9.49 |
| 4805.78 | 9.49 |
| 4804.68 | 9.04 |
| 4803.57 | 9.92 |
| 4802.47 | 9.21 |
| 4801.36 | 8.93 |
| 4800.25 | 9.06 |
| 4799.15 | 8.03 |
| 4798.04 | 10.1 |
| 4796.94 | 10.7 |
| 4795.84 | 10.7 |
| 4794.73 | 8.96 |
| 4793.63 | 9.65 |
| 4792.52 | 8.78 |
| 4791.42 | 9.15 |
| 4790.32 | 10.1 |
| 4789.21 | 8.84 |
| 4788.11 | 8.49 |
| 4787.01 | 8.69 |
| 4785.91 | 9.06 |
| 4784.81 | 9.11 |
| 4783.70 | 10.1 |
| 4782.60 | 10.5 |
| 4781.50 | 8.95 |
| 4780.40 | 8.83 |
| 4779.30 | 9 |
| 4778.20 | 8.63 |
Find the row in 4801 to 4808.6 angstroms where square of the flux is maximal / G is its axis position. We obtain 4803.57 angstroms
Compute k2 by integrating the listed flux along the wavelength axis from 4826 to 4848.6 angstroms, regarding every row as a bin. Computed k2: 199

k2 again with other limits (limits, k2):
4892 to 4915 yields 210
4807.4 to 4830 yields 203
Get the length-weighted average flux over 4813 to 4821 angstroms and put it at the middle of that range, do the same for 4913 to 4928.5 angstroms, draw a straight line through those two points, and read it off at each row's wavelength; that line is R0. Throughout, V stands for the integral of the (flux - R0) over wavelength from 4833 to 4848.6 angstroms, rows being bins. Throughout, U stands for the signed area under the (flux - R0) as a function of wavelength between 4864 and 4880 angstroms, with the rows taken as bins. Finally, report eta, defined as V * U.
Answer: 70.2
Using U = -15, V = -4.8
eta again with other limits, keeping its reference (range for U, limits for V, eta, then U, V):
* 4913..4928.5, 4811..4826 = 0.0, 0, -0.9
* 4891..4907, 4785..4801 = -2.5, 2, -1.1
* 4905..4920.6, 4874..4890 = -0.6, 0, -3.3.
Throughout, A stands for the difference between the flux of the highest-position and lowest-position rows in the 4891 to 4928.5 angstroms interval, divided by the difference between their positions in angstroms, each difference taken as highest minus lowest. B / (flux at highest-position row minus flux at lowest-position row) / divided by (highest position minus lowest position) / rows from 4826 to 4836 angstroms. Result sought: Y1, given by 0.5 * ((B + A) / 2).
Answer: 0.02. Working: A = 0.05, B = 0.007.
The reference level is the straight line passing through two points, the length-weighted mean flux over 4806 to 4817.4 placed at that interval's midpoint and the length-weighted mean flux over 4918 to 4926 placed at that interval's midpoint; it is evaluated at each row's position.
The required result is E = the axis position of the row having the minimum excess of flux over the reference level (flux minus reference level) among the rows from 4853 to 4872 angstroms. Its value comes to 4860.31 angstroms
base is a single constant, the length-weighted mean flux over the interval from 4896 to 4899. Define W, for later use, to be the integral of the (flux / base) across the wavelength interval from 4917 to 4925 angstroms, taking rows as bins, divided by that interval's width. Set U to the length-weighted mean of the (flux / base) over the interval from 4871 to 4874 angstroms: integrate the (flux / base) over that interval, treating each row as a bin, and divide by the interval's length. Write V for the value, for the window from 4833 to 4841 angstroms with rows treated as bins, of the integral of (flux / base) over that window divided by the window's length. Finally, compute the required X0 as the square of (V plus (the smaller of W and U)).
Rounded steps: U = 0.89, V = 0.90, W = 0.85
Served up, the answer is 3.05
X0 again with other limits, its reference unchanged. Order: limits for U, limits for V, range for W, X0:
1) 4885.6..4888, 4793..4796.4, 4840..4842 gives 3.37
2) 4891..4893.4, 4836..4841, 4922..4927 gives 2.94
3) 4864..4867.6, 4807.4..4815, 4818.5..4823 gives 2.96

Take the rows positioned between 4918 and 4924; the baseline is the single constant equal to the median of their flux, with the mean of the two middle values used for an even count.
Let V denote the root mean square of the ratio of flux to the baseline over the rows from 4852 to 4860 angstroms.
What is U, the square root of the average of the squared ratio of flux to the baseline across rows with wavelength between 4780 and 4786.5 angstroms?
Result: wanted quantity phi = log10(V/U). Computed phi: -0.06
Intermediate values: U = 1.13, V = 0.981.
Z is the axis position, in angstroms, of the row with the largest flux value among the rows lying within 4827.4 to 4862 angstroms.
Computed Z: 4849.14 angstroms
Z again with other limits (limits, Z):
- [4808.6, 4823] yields 4817.97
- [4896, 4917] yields 4897.39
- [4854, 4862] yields 4855.84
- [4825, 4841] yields 4829.08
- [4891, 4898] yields 4897.39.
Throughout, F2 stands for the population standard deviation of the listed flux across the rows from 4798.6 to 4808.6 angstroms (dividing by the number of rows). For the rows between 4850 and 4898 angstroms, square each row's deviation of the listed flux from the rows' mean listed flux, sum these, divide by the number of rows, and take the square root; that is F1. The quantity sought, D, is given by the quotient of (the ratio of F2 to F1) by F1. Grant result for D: 0.9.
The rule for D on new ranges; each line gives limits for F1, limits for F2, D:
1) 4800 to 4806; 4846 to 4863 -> 8.1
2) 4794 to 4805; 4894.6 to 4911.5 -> 0.7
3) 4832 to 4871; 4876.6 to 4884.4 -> 1.5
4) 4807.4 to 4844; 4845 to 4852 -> 2.6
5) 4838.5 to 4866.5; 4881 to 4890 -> 0.8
